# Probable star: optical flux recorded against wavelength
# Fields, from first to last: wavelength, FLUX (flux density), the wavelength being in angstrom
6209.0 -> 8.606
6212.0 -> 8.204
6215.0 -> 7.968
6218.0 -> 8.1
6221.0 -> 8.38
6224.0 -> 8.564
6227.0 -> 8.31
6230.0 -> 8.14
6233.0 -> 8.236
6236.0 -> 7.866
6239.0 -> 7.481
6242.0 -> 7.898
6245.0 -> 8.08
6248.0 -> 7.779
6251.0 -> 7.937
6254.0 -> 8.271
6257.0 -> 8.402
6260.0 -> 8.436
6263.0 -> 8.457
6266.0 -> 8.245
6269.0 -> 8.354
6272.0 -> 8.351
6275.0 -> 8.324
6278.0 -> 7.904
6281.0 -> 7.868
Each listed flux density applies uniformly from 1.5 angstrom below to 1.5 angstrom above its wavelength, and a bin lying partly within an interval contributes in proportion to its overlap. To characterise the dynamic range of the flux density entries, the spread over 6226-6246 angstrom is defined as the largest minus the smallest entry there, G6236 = 0.83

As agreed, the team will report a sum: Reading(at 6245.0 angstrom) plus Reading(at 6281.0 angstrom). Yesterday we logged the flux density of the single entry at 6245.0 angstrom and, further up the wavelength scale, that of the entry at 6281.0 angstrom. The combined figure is 15.9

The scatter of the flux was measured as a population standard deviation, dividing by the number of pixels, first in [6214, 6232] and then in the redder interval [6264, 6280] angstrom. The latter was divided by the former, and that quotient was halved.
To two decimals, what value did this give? 0.43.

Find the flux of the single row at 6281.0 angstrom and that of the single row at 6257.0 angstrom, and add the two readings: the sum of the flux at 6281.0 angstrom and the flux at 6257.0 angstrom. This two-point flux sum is 16.27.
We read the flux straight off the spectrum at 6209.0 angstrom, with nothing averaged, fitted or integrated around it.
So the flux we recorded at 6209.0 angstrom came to 8.606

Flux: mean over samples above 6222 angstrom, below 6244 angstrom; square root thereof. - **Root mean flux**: 2.84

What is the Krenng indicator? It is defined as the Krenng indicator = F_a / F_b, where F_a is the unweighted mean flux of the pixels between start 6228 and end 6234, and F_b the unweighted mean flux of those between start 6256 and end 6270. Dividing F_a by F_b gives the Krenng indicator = 0.98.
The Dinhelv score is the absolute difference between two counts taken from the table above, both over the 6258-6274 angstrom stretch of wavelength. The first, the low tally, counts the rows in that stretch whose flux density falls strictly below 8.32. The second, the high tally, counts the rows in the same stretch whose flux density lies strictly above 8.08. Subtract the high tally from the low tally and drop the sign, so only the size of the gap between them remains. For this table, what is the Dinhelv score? 4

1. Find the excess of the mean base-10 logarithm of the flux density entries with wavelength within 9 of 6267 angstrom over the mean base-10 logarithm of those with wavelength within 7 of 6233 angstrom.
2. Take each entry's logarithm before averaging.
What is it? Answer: 0.019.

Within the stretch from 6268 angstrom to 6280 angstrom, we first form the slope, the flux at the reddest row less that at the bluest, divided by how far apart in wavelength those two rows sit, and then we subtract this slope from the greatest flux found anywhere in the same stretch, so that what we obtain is 8.40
